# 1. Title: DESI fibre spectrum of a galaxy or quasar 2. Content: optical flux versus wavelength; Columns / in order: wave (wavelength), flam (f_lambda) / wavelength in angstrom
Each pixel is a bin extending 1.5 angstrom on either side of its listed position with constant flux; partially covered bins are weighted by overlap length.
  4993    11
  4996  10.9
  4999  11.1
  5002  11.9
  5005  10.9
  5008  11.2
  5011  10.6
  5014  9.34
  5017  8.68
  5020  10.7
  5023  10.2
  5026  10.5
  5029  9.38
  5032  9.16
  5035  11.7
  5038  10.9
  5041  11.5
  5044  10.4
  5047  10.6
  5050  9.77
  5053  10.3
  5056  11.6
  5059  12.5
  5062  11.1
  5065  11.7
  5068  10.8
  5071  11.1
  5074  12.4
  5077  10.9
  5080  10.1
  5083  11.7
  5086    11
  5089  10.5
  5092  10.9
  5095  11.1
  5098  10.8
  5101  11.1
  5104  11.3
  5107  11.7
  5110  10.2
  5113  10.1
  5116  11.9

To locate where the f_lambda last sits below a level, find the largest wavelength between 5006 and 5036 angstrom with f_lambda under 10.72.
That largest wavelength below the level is 5032 angstrom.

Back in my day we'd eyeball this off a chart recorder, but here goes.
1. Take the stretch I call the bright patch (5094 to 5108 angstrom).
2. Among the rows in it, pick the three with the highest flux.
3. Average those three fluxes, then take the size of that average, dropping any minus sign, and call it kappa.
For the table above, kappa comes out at 11.37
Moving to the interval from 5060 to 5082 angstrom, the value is 11.73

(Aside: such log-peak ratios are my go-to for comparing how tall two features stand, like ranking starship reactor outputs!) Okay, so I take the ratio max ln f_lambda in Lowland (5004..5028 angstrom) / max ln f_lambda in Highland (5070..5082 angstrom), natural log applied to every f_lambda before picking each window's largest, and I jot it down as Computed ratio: 0.96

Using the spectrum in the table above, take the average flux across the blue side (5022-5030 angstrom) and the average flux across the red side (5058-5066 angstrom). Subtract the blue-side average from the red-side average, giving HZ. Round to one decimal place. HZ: 1.7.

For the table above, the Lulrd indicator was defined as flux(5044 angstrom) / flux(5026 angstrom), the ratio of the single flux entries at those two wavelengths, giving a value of 0.99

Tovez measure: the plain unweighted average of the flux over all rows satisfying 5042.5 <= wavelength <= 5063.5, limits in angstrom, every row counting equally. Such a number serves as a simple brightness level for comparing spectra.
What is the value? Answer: 10.9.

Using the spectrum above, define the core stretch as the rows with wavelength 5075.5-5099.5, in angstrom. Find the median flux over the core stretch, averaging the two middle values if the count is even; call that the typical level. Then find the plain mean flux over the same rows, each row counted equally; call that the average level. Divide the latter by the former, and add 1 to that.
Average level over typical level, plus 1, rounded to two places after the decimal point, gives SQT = 2.00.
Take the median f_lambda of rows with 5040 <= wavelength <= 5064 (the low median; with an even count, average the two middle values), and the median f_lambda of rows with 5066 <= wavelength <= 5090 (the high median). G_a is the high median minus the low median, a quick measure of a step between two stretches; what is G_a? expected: 0.10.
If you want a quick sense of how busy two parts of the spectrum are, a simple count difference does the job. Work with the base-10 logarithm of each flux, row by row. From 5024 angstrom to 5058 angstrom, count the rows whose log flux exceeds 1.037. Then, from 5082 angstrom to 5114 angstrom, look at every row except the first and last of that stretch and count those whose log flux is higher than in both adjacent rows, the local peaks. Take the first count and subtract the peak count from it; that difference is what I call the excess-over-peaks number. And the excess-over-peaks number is 2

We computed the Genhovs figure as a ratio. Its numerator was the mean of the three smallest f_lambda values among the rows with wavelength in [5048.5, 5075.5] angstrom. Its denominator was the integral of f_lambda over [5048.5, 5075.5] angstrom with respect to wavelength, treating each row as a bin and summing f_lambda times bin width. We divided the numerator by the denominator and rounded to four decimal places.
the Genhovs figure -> 0.0339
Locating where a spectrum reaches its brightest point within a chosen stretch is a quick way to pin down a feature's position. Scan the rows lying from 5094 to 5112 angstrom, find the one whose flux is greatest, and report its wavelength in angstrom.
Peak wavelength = 5107 angstrom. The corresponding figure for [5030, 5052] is 5035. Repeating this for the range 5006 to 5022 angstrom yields 5008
